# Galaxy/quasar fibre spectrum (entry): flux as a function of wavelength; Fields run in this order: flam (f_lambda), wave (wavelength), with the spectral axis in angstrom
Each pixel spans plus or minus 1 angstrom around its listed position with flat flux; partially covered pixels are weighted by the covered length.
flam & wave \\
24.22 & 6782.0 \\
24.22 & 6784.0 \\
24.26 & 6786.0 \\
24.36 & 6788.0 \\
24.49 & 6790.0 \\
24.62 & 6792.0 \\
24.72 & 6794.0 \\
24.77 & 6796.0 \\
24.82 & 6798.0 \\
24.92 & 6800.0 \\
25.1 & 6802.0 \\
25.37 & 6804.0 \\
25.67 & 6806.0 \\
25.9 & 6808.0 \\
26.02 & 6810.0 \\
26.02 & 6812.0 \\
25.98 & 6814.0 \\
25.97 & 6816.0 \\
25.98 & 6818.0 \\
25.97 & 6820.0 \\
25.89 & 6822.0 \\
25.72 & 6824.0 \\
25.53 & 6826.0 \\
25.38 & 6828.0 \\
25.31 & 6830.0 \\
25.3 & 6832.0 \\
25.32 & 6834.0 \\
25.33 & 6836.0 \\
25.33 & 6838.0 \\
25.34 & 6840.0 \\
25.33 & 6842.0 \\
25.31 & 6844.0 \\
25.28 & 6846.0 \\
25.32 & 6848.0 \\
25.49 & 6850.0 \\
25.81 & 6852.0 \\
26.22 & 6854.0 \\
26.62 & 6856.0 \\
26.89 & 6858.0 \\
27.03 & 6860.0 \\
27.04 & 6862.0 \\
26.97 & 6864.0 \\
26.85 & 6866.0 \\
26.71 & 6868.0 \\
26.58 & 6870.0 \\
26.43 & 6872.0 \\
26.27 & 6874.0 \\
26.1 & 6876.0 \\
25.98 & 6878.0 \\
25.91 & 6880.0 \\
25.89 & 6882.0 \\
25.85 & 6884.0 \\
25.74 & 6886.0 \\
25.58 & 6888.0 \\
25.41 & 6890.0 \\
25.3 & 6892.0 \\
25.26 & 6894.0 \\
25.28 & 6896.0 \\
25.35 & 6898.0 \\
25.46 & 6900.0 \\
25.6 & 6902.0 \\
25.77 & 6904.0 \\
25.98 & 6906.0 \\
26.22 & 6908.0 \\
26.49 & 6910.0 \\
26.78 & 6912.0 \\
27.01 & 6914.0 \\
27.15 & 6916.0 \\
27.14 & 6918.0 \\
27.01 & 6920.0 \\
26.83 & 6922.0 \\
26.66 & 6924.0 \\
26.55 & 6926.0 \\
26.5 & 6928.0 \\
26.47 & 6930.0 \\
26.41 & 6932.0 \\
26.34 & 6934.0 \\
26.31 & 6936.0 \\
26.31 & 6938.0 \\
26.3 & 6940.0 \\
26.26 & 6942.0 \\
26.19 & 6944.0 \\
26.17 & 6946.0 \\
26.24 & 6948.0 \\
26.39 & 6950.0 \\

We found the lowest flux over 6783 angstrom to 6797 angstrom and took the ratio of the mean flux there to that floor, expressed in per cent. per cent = 101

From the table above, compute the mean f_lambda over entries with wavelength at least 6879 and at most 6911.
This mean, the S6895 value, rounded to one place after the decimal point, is 25.7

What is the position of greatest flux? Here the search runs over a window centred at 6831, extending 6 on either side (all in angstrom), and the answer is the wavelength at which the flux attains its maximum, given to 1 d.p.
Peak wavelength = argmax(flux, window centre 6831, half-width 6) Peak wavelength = 6826.0 angstrom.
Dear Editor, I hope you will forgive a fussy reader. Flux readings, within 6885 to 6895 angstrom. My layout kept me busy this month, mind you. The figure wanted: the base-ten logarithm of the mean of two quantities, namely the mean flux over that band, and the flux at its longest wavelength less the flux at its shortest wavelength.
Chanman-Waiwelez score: 1.10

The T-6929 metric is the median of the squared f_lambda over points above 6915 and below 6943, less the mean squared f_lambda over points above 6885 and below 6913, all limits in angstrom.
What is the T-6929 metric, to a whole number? 39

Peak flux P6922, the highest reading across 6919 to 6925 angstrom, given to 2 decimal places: 27.01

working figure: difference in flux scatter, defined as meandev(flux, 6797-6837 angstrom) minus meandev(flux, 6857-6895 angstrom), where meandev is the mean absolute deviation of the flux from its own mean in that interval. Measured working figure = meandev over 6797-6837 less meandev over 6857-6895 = -0.2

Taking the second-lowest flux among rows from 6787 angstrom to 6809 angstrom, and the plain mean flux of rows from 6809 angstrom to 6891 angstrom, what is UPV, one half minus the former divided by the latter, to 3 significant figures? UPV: -0.445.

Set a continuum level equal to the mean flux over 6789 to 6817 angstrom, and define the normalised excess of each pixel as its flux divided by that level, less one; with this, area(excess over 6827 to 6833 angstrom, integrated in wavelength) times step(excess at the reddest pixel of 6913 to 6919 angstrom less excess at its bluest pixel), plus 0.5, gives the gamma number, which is 0.5000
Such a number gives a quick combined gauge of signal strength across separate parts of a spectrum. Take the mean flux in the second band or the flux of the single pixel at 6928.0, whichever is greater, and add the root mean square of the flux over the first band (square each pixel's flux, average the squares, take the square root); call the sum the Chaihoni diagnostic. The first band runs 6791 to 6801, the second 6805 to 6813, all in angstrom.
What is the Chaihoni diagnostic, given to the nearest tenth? 51.3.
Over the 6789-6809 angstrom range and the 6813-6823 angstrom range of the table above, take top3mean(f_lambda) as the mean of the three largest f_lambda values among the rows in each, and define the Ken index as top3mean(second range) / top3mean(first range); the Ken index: 1.01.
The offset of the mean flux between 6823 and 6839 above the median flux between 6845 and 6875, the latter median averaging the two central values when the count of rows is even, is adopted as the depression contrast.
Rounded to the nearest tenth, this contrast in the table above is -1.2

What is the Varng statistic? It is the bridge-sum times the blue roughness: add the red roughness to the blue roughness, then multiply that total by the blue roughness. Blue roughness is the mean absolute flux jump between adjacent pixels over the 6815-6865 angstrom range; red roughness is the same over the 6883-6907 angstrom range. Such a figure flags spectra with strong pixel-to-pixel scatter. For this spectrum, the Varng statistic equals 0.0249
